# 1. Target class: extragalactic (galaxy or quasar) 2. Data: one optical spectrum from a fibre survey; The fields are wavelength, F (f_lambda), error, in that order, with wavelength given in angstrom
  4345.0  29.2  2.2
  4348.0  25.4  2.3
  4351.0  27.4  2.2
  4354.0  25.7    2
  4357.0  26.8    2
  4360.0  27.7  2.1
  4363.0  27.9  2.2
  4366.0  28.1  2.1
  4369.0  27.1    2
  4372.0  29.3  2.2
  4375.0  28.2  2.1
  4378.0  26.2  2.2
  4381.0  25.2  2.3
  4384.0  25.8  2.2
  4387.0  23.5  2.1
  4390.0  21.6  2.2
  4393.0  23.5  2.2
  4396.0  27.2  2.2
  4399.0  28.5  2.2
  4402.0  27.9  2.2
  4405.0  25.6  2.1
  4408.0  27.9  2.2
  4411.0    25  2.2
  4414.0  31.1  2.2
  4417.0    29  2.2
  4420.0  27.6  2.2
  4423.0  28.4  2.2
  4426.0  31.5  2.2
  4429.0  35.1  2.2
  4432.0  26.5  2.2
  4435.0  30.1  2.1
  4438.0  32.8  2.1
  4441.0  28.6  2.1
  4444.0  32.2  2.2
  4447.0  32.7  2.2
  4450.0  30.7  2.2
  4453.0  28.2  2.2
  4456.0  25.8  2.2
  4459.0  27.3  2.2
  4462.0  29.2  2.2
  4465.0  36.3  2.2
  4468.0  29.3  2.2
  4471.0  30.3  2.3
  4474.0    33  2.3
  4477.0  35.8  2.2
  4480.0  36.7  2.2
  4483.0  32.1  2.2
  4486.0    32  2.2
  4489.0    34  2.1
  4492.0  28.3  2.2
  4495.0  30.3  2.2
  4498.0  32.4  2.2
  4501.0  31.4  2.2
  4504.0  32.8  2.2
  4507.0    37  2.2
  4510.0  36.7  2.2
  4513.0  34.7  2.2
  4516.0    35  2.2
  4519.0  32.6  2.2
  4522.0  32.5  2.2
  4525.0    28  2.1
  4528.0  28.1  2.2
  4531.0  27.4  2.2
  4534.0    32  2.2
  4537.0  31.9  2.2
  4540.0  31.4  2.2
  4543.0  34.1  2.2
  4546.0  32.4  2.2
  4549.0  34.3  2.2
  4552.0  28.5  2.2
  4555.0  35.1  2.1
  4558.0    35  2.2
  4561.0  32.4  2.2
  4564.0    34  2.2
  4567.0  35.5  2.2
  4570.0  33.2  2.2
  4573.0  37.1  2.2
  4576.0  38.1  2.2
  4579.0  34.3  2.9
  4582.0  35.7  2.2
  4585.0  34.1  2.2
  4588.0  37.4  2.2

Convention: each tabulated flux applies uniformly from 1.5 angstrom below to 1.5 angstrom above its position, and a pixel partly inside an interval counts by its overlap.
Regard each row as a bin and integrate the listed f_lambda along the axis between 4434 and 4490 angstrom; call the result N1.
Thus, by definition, 1759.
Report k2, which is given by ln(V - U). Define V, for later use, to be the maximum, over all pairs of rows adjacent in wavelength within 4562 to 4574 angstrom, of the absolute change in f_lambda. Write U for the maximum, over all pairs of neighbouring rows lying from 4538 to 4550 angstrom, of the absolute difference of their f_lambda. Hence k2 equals 0.2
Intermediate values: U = 2.70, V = 3.9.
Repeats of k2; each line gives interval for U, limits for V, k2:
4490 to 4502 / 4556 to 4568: -0.7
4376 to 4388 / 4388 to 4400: 0.3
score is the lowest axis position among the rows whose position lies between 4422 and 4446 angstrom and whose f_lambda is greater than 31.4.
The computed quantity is 4426.0 angstrom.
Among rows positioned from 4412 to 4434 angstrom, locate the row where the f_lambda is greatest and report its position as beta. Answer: 4429.0 angstrom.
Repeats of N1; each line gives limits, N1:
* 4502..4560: 1890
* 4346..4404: 1536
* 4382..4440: 1613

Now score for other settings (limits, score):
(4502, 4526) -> 4504.0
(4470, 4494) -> 4474.0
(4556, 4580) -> 4558.0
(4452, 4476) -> 4465.0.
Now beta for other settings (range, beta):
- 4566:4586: 4576.0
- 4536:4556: 4555.0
